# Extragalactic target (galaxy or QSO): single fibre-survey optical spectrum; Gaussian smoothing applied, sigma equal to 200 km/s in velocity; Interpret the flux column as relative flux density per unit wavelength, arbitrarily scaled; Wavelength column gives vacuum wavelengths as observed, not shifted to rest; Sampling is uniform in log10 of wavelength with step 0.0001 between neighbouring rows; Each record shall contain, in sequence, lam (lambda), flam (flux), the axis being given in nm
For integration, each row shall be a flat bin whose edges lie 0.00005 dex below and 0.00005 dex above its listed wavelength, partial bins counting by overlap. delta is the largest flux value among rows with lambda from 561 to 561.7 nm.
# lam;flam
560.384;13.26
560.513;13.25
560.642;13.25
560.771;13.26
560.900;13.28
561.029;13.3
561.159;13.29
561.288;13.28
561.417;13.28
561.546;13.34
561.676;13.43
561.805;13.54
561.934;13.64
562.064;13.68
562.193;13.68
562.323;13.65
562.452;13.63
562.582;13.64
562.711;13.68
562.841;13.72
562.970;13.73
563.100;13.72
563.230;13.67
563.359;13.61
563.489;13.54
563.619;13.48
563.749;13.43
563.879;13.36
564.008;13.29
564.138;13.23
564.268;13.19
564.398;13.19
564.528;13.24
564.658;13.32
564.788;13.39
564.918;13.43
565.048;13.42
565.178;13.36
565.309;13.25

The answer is 13.43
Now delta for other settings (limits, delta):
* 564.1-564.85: 13.39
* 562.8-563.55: 13.73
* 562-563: 13.73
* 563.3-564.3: 13.61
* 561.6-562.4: 13.68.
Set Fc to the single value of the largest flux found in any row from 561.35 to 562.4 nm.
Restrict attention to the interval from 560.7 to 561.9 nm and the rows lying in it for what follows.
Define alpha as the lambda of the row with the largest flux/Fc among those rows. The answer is 561.805 nm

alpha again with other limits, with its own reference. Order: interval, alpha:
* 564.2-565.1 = 564.918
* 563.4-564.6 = 563.489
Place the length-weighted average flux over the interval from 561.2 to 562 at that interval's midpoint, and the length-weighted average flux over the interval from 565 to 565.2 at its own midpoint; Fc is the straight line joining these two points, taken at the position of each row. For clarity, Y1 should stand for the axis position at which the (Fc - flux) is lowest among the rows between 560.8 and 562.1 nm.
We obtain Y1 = 562.064 nm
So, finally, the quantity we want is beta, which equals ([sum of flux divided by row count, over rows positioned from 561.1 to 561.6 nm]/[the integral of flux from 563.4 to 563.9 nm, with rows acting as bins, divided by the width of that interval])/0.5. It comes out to 1.98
